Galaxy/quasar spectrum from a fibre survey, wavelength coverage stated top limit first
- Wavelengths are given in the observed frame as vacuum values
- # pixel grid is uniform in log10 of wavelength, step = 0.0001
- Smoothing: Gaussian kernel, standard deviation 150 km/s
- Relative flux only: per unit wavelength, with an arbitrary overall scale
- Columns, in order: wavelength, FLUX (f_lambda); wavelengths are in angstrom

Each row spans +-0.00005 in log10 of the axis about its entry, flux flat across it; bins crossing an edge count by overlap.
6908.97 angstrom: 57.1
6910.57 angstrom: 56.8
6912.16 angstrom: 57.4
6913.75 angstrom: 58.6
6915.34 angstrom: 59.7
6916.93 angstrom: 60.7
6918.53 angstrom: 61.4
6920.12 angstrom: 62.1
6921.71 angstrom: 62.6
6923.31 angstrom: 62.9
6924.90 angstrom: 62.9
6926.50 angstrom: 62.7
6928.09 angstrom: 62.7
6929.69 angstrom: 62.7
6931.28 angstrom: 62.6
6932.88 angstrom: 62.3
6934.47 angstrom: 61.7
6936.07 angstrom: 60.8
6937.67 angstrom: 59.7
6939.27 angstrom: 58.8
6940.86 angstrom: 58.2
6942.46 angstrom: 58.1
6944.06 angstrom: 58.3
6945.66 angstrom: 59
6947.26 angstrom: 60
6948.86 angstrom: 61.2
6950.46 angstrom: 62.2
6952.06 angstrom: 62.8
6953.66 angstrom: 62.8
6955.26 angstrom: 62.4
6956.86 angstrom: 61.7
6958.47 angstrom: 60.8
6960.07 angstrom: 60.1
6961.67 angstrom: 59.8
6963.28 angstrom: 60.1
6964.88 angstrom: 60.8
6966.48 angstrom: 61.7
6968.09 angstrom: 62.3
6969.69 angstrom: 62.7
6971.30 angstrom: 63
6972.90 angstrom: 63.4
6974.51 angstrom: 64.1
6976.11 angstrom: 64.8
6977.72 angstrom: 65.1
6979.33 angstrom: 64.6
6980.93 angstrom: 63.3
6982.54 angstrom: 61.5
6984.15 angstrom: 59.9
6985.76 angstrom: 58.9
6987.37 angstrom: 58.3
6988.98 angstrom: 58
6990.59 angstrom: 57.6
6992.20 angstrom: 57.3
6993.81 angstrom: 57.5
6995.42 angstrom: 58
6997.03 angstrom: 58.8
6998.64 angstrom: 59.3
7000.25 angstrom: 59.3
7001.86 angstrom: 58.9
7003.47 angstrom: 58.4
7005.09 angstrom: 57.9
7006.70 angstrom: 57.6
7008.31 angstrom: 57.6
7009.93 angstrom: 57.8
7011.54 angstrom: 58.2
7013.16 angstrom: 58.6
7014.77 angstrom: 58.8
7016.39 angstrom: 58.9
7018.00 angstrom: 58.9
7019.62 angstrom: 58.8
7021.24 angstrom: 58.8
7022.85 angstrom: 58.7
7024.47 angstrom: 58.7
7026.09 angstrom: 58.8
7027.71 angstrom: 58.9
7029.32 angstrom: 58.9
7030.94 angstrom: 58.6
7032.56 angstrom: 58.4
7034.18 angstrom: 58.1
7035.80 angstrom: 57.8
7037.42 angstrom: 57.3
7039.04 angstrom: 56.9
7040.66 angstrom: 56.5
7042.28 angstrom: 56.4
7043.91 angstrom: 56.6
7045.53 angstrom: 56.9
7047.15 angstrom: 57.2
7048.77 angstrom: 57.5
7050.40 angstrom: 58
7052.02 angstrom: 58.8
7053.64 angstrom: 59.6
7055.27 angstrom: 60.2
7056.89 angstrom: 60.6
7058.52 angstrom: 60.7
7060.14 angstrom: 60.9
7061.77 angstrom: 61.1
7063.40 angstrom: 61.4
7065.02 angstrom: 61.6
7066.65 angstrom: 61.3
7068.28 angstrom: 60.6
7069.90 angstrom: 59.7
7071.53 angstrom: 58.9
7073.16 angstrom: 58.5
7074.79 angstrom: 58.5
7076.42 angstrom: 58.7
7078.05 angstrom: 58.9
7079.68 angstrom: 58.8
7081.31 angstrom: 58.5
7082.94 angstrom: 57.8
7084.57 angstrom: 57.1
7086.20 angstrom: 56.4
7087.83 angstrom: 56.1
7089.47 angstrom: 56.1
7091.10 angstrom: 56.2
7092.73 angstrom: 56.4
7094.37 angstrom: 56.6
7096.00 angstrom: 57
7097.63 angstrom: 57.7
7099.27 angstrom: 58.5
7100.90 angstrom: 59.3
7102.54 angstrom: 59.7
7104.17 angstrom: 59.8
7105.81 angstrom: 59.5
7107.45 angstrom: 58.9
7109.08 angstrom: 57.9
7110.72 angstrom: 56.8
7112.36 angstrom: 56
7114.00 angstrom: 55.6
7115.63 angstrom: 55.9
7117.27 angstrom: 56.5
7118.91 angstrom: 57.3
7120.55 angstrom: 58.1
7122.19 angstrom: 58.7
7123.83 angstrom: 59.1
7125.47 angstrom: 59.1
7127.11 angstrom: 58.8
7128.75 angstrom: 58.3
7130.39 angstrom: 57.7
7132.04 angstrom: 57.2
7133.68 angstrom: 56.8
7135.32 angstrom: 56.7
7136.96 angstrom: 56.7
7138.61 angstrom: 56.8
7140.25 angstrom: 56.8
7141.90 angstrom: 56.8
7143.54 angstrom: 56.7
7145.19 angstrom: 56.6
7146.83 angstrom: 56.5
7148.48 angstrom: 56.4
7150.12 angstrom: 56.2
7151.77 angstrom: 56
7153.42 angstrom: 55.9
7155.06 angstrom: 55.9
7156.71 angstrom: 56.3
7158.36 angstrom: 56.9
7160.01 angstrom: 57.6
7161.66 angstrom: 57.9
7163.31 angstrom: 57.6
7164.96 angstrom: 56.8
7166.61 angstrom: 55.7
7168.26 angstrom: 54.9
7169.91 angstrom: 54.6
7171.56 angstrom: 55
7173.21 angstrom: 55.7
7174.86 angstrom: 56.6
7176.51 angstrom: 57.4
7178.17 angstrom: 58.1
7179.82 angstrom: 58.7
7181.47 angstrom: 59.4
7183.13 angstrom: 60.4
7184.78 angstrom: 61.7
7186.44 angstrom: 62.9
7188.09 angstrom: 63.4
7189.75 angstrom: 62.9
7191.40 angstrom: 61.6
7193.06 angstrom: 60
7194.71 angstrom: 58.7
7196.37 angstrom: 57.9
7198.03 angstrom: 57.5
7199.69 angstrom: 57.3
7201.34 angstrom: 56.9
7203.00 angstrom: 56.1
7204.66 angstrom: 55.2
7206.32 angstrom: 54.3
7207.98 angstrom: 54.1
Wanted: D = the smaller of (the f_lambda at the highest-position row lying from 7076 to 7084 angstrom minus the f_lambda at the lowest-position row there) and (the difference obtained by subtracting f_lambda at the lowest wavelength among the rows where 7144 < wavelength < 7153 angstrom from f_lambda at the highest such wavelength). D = -0.90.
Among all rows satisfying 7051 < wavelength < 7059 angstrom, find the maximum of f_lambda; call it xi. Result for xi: 60.7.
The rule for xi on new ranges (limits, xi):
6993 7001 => 59.3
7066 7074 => 61.3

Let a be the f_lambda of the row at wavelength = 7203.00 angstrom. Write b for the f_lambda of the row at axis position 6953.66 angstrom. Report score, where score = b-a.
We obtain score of 6.7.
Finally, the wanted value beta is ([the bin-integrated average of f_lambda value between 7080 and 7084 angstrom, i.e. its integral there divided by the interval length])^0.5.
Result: 7.63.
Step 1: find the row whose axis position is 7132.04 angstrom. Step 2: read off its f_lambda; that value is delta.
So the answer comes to 57.2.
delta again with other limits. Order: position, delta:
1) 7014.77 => 58.8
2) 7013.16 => 58.6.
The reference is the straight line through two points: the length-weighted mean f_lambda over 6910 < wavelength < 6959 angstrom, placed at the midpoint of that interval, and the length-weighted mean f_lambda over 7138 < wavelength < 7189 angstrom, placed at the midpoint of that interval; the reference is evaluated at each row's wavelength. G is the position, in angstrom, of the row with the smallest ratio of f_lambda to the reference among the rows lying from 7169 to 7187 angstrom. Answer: 7169.91 angstrom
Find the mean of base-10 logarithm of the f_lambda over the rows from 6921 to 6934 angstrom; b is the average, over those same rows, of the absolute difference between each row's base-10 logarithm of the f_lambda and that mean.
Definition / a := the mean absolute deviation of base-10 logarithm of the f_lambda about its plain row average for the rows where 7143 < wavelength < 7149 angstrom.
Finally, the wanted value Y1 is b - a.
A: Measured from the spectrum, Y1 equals 0.0001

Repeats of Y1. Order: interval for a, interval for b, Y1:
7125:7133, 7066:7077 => 0.0021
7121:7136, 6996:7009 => -0.0018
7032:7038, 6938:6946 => -0.0001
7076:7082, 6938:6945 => 0.0007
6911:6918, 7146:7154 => -0.0065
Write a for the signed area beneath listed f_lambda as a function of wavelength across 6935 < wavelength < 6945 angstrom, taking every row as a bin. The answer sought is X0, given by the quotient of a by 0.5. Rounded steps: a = 590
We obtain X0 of 1181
